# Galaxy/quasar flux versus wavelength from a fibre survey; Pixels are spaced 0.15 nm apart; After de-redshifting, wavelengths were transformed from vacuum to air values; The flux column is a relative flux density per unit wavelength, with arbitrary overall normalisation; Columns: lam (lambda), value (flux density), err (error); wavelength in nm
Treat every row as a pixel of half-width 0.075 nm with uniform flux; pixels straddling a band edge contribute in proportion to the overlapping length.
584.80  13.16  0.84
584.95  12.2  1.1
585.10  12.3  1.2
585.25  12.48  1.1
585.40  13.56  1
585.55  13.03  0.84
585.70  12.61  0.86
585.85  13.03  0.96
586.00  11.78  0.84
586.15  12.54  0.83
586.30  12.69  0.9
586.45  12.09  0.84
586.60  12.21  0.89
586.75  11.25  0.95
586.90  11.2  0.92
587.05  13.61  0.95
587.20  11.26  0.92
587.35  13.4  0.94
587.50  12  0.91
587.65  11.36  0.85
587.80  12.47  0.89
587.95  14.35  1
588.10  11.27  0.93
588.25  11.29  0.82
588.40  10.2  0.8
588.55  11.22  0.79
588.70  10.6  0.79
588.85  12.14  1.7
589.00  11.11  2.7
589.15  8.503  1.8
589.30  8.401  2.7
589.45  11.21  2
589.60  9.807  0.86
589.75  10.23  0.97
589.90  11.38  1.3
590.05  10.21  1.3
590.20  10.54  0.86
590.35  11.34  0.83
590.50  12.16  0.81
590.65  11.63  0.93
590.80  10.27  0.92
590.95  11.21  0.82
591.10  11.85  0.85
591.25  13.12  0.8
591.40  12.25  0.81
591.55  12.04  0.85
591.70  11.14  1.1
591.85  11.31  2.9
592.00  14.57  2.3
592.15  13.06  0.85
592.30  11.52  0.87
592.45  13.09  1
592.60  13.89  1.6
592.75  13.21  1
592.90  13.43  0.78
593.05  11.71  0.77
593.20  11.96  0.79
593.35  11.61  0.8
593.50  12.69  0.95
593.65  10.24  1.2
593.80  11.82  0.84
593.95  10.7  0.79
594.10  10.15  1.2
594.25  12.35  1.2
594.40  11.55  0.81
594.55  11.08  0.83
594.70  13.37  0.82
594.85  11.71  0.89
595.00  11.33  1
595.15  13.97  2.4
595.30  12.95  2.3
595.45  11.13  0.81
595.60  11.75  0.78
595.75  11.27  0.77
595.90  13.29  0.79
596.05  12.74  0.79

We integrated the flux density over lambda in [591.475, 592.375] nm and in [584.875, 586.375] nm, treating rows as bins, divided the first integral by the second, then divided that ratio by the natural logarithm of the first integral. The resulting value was 0.24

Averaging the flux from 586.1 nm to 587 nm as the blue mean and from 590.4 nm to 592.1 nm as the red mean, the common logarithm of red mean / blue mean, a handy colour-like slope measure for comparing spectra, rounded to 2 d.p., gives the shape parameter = 0.00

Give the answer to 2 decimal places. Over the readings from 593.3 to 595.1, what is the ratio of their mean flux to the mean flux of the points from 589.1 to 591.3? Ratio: 1.07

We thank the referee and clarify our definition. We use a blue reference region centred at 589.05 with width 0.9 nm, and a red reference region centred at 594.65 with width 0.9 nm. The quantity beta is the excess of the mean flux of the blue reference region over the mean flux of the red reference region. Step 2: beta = -1.6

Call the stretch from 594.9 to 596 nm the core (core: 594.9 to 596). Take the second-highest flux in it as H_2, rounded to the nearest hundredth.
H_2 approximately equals 13.29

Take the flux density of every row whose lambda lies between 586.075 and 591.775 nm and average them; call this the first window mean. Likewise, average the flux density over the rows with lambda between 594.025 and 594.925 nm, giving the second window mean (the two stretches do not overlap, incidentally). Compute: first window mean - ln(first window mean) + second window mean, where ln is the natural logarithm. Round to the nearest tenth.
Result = 20.7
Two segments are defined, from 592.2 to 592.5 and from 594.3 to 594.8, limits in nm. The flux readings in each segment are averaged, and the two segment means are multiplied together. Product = 148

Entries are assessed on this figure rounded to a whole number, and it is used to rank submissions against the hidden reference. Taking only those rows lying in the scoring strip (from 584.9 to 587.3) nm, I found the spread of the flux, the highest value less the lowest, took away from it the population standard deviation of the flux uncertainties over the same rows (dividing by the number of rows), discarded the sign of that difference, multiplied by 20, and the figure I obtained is 46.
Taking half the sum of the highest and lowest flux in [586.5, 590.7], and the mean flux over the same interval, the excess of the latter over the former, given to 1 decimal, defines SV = -0.1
